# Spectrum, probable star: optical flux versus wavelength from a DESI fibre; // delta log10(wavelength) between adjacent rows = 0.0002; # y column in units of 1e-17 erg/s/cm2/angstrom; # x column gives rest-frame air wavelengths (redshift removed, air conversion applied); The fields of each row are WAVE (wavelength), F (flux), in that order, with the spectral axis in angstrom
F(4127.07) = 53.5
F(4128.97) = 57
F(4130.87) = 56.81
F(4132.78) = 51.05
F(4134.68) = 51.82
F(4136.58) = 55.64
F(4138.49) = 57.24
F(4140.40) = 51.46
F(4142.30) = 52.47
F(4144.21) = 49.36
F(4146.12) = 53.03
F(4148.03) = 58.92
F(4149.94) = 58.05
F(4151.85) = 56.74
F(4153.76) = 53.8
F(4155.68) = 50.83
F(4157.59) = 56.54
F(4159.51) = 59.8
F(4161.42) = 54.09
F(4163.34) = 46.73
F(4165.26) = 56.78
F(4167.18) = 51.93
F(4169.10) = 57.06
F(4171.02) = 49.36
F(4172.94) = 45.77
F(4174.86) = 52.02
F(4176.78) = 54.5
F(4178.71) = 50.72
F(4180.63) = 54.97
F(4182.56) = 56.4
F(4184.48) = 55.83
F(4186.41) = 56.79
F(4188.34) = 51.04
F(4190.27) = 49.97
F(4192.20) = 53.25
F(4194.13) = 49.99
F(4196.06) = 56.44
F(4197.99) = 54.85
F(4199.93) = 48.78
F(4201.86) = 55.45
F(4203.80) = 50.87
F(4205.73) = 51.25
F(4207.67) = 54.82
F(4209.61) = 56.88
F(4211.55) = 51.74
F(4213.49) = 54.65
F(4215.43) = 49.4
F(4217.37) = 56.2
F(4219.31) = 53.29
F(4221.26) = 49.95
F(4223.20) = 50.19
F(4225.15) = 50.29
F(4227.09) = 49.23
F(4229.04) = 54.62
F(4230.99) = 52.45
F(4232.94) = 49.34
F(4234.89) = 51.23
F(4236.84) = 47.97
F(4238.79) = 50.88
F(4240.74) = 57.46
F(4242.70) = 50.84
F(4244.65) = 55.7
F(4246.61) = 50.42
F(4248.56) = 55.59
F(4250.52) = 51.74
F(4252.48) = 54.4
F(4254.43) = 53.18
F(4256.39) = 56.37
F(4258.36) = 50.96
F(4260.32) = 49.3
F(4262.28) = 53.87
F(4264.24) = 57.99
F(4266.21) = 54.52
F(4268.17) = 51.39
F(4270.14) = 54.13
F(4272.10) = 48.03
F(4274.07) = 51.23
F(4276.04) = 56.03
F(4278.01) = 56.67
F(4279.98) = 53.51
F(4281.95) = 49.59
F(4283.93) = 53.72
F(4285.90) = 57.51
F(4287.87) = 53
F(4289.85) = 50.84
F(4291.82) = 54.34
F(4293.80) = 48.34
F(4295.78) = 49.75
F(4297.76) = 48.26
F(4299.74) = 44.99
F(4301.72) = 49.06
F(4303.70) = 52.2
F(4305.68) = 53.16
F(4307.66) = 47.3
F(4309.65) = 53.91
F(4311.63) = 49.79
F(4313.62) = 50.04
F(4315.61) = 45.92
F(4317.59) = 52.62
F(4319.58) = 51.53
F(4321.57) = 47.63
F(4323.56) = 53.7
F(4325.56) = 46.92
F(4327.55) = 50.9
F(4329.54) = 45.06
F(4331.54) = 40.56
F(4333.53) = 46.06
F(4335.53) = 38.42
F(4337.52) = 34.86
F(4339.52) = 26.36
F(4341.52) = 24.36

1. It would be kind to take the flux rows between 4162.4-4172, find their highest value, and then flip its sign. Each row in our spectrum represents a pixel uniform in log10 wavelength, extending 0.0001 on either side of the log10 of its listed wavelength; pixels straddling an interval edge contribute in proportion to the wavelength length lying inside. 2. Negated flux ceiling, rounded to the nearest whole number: -57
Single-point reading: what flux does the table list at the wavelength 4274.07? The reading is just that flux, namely 51.23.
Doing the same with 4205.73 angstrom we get 51.25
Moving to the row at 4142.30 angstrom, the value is 52.47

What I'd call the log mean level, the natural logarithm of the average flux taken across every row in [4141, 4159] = 4.00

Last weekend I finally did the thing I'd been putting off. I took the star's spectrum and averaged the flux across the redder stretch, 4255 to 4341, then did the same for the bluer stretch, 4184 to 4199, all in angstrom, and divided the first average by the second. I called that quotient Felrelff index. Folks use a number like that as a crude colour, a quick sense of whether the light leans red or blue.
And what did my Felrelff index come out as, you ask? 0.93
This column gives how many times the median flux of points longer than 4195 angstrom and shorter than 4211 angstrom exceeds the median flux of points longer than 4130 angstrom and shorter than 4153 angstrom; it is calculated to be 1.01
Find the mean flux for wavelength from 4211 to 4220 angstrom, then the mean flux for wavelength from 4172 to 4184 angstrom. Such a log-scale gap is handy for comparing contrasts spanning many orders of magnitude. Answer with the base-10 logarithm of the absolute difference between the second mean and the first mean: -0.2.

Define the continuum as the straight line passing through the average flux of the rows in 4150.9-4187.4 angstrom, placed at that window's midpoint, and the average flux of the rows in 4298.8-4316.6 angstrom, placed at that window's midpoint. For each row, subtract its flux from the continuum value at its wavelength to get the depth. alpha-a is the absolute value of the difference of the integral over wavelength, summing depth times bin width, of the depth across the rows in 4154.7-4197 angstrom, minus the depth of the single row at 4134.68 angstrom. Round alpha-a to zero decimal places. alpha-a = 10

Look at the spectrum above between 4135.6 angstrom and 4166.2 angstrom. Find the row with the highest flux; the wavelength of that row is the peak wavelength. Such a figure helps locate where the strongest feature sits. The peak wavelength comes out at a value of 4159.51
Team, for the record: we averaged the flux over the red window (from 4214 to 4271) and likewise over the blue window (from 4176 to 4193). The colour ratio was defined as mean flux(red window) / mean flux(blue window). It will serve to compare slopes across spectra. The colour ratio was 0.98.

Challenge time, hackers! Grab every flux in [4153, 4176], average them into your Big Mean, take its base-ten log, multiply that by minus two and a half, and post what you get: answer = -4.308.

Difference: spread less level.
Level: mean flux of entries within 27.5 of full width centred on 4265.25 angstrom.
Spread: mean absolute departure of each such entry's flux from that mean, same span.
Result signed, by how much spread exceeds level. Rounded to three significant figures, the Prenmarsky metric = -51.1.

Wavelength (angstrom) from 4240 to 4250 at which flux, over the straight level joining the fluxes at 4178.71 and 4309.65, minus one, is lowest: 4246.61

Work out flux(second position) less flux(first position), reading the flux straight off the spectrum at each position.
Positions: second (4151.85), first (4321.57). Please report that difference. 9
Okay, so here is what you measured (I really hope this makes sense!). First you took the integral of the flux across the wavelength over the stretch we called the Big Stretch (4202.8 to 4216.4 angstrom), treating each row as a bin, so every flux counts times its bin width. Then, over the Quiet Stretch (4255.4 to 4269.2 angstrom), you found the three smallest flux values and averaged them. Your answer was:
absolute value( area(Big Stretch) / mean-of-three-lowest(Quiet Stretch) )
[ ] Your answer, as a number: 14.2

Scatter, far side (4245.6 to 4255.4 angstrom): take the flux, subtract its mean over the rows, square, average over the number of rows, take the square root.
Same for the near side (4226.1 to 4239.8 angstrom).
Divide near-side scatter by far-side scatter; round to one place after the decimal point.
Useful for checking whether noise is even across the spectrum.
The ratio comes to 1.1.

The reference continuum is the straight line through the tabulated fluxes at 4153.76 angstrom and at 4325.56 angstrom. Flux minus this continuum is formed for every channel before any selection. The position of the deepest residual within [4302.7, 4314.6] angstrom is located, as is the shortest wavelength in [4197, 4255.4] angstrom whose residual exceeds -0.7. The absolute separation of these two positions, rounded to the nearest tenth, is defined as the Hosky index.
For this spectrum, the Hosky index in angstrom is 109.7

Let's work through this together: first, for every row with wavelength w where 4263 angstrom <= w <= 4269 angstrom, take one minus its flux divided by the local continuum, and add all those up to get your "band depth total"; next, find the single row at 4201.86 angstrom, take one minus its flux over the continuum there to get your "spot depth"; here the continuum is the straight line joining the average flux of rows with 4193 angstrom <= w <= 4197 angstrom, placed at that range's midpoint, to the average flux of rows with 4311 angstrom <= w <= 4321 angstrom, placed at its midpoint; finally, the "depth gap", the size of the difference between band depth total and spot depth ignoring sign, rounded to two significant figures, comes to 0.15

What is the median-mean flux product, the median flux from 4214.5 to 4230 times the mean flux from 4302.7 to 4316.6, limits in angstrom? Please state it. 2529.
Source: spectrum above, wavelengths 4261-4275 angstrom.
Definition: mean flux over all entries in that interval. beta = 53.0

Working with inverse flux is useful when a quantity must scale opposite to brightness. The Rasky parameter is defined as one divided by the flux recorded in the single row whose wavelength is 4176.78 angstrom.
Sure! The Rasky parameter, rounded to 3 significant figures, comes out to 0.0183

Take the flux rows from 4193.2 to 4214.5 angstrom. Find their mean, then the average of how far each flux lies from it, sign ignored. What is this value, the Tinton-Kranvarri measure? 2.47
